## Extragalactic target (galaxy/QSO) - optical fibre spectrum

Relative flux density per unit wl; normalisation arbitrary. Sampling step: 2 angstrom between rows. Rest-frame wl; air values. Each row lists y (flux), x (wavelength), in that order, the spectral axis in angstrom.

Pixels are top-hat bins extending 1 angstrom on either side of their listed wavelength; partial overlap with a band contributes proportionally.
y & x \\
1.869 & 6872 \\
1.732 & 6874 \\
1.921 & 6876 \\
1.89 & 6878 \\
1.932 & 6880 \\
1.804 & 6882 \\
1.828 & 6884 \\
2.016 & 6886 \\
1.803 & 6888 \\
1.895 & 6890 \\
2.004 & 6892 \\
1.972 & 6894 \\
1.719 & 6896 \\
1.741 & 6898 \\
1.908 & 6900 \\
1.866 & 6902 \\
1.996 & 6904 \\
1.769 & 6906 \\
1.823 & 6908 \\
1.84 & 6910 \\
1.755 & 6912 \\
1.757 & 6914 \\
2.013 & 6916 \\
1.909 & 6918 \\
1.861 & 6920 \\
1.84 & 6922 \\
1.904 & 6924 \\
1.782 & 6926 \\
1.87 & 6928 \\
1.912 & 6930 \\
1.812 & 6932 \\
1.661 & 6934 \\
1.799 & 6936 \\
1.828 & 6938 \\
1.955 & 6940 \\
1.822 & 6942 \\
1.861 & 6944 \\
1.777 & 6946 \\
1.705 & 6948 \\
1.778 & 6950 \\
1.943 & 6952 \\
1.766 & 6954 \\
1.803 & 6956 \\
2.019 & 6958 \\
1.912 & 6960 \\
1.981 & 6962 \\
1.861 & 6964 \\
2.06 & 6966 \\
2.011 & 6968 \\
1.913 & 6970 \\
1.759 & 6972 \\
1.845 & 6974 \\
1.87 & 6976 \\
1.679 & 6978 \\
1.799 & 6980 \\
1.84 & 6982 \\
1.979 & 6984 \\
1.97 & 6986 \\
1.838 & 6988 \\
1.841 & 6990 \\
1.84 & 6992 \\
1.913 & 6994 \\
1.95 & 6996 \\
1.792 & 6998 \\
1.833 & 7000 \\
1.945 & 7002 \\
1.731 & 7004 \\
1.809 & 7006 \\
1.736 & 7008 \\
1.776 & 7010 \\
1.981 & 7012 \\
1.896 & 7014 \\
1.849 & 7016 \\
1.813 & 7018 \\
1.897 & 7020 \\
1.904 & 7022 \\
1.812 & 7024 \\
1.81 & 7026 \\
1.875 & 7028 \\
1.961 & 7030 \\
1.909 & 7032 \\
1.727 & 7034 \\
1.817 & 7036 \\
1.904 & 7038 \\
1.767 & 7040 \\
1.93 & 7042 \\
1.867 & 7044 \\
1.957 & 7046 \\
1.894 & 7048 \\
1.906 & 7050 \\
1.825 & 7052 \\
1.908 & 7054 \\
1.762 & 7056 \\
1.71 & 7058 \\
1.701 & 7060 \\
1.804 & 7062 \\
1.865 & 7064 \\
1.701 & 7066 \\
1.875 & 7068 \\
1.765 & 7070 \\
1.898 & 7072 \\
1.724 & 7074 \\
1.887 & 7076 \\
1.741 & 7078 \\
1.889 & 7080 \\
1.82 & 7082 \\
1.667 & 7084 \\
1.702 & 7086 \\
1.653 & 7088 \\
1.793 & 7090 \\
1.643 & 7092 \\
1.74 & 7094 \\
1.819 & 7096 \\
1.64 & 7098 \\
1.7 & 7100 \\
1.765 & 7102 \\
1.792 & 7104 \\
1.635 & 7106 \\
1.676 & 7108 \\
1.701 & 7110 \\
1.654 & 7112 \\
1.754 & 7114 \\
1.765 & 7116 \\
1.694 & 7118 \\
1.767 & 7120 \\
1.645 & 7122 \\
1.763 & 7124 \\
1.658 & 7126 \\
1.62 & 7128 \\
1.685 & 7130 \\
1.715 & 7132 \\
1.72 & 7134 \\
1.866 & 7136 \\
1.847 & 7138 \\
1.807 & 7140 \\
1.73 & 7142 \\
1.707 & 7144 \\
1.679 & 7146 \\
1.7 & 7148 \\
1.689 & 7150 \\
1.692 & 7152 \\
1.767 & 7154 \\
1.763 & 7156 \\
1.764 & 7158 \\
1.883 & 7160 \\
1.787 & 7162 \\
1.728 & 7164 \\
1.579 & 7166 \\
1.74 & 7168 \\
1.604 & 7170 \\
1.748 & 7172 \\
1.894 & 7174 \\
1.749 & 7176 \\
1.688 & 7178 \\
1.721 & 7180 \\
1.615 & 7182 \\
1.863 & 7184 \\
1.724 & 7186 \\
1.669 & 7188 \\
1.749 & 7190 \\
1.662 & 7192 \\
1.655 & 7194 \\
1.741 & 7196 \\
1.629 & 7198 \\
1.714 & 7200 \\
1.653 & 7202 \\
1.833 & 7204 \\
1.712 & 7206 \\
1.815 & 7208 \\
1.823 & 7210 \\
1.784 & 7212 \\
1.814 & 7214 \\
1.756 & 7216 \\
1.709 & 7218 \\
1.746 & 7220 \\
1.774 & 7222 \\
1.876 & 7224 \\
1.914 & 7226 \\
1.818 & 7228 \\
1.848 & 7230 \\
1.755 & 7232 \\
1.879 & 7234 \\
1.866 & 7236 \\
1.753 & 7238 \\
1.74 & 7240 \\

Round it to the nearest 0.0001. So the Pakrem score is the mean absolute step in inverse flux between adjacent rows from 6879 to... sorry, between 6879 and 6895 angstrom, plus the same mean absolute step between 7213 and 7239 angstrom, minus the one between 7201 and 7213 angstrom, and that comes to 0.0217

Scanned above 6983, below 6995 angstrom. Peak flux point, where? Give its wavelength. 6984 angstrom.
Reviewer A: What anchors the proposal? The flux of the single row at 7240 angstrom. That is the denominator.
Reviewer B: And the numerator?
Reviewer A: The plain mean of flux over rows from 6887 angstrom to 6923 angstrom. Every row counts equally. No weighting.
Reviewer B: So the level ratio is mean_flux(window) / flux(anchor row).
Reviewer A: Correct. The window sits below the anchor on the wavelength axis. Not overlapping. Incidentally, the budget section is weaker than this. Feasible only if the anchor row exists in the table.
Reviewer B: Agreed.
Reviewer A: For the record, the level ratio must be 1.07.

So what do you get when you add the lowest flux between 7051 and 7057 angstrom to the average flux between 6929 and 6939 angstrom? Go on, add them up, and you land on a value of 3.56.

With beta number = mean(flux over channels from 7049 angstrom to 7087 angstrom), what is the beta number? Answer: 1.797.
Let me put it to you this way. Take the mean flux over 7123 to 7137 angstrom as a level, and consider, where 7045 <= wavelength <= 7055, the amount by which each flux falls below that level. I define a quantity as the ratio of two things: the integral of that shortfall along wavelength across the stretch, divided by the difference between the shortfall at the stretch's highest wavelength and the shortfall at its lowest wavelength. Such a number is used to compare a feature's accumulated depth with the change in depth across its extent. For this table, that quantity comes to -37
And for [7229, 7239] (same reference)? -11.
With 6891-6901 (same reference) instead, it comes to -16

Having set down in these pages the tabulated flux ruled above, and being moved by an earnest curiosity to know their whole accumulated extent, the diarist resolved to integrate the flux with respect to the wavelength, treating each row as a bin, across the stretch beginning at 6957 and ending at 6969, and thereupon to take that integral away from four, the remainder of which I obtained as -20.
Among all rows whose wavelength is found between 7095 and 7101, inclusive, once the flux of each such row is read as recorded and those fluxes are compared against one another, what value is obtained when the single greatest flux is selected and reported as 1.819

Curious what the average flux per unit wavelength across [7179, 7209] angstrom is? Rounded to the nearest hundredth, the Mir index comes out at 1.72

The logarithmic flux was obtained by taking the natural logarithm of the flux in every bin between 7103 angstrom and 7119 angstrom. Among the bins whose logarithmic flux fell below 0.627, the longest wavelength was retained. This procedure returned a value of 7118 angstrom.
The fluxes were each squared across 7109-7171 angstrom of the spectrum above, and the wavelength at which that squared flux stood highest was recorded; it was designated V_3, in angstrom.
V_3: 7160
